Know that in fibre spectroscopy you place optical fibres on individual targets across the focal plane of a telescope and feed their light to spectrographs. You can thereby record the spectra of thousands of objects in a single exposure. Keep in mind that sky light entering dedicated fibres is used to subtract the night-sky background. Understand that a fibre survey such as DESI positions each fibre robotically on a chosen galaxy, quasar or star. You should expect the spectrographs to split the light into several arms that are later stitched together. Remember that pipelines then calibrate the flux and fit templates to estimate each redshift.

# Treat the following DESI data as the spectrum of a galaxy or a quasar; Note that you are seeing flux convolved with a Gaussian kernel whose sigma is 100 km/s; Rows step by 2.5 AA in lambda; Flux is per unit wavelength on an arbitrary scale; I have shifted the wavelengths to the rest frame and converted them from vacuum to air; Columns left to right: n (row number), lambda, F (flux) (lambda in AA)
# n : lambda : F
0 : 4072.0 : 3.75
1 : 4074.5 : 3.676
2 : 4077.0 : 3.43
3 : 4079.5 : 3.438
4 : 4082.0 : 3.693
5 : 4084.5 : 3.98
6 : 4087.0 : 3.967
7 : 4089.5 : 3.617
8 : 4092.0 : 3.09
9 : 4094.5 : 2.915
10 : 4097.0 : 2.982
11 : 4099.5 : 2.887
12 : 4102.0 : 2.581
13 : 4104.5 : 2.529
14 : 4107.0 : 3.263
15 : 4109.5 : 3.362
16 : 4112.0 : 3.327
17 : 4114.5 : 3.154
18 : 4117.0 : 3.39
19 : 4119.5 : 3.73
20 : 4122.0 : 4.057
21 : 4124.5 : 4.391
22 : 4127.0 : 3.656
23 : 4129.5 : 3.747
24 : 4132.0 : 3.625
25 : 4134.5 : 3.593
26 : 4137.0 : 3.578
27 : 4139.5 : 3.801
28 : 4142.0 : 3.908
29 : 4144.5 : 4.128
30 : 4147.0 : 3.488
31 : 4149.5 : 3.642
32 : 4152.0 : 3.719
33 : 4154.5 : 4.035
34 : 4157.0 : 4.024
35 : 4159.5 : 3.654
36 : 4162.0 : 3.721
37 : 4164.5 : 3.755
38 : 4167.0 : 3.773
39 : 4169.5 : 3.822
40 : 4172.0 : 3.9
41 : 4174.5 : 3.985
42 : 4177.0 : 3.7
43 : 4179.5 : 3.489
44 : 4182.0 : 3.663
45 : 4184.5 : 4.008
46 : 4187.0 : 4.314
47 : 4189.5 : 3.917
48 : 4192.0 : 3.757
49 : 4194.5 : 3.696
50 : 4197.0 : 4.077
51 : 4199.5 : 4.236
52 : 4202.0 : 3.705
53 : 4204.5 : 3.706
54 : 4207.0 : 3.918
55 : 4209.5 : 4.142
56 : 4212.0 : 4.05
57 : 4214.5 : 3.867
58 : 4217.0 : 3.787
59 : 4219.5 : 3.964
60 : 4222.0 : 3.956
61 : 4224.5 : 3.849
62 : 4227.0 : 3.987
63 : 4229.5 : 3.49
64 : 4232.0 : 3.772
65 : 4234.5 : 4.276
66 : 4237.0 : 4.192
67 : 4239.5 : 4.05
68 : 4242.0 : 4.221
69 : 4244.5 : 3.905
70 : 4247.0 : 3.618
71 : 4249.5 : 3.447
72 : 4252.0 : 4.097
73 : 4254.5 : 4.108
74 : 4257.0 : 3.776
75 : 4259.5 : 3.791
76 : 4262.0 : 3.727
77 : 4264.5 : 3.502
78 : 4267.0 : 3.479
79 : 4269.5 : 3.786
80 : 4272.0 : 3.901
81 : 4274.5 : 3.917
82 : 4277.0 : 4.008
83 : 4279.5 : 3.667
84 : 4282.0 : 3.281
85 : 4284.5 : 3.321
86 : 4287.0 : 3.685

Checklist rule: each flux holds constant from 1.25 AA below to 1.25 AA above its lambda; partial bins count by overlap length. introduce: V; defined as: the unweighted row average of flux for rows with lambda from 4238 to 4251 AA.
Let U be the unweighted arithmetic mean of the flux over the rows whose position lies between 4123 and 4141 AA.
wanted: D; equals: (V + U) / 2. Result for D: 3.81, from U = 3.77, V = 3.85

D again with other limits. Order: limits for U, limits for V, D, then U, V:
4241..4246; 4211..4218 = 3.98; 4.06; 3.90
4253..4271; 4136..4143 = 3.75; 3.74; 3.76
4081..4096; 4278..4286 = 3.48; 3.54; 3.42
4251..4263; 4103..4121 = 3.58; 3.90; 3.25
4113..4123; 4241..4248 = 3.75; 3.58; 3.91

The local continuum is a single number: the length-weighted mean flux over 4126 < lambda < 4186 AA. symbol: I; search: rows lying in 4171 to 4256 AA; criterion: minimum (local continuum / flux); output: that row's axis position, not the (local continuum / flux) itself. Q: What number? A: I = 4187.0 AA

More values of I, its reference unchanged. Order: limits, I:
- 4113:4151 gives 4124.5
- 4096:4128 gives 4124.5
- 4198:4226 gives 4199.5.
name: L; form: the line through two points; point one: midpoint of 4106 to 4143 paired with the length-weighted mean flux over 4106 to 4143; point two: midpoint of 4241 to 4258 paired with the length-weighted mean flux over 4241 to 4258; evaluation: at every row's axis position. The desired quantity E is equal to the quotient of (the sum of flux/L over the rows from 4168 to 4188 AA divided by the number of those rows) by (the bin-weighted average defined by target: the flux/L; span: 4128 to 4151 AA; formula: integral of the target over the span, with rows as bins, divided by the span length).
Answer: 1.016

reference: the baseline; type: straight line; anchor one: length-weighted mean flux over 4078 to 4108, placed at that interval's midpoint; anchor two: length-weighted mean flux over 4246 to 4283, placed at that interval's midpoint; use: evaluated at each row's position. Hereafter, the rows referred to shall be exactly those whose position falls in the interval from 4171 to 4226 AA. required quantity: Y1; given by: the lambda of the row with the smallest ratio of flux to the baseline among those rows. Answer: 4179.5 AA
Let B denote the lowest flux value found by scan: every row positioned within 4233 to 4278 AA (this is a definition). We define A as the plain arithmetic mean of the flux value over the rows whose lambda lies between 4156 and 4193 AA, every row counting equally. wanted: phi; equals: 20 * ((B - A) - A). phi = -84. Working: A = 3.83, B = 3.447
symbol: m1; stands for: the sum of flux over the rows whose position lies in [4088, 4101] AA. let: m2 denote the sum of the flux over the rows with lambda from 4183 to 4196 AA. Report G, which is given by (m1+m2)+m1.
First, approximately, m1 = 15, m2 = 19.7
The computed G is 51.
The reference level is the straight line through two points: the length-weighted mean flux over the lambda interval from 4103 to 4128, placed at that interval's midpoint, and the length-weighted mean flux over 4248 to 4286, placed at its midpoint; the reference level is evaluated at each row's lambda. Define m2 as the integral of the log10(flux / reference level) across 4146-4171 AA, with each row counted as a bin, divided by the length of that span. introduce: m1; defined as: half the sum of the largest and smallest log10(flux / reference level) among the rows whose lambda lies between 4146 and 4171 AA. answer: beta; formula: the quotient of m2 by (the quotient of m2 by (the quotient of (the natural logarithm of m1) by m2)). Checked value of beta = -139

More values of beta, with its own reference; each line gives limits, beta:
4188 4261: -135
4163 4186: -154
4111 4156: -141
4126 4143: -157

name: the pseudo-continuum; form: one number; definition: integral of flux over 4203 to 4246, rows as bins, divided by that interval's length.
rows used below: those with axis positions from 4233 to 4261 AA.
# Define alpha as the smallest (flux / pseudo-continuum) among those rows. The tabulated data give 0.874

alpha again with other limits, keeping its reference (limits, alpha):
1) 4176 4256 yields 0.874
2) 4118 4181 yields 0.884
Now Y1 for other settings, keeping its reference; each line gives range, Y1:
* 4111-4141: 4114.5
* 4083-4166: 4104.5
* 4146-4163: 4147.0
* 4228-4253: 4249.5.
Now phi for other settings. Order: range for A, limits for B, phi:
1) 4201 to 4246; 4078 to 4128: -107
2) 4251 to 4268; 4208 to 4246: -82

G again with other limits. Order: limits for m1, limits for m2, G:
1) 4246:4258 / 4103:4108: 44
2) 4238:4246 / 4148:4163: 47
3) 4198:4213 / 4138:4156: 74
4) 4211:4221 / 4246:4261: 54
